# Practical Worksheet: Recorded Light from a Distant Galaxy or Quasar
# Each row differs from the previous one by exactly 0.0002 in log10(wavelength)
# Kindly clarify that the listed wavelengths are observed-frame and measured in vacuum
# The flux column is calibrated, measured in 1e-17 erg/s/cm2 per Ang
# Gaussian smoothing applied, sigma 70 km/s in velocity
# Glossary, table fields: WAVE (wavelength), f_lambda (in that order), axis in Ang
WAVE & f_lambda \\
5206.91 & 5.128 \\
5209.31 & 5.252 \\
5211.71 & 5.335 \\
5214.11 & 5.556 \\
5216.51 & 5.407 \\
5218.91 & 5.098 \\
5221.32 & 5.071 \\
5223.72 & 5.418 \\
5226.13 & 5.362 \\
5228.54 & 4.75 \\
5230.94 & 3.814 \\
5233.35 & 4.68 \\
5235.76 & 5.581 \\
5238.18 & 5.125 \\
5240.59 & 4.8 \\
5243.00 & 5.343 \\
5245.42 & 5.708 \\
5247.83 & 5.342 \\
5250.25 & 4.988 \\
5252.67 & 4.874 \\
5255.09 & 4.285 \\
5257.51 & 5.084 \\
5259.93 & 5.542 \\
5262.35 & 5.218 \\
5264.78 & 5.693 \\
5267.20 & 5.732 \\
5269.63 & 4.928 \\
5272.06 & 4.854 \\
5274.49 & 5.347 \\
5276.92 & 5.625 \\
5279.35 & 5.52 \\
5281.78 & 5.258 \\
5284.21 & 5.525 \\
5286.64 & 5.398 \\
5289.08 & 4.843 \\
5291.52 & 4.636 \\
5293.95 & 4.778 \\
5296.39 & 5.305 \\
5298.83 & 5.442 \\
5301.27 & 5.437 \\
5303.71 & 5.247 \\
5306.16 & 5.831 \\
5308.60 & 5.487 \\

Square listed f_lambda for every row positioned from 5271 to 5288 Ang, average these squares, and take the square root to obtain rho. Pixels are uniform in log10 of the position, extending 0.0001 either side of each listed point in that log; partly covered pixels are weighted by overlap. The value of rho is 5.37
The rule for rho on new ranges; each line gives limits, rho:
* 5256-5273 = 5.30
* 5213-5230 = 5.24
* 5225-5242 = 4.90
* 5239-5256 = 5.07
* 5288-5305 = 5.11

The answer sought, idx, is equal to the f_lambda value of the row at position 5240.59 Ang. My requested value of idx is 4.8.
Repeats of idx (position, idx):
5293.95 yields 4.778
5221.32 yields 5.071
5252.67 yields 4.874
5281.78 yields 5.258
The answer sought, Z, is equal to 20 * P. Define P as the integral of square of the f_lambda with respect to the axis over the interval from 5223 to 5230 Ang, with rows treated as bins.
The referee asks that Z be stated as 3676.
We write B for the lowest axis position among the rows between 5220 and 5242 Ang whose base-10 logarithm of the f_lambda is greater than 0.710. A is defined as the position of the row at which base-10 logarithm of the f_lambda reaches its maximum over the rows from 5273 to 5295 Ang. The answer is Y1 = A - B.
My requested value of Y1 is 53.2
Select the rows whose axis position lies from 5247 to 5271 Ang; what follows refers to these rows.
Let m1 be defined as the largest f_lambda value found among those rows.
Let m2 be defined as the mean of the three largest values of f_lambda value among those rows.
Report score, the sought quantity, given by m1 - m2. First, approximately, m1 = 5.732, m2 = 5.66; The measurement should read 0.08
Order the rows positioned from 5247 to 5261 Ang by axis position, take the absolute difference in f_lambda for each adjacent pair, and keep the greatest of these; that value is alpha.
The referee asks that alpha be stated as 0.8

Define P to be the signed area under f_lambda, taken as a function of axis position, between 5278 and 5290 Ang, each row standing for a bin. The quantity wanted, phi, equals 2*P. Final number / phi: 128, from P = 63.9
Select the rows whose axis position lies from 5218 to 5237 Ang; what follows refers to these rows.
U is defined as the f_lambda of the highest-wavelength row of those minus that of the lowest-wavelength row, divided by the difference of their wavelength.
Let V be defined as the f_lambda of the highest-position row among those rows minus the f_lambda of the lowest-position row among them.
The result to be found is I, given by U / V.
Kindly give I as 0.059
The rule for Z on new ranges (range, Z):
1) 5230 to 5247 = 8729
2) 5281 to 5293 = 6321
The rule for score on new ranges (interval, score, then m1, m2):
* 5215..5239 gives 0.11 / 5.581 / 5.47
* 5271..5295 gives 0.07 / 5.625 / 5.56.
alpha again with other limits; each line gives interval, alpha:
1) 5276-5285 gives 0.3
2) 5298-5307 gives 0.6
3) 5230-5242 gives 0.9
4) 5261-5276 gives 0.8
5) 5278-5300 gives 0.6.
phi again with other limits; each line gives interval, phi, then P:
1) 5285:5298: 131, 65.3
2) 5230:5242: 116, 58.0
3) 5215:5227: 127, 63.3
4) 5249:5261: 119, 59.4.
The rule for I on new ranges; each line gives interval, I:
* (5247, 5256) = 0.138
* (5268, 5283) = 0.082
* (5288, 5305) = 0.068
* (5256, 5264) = 0.207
